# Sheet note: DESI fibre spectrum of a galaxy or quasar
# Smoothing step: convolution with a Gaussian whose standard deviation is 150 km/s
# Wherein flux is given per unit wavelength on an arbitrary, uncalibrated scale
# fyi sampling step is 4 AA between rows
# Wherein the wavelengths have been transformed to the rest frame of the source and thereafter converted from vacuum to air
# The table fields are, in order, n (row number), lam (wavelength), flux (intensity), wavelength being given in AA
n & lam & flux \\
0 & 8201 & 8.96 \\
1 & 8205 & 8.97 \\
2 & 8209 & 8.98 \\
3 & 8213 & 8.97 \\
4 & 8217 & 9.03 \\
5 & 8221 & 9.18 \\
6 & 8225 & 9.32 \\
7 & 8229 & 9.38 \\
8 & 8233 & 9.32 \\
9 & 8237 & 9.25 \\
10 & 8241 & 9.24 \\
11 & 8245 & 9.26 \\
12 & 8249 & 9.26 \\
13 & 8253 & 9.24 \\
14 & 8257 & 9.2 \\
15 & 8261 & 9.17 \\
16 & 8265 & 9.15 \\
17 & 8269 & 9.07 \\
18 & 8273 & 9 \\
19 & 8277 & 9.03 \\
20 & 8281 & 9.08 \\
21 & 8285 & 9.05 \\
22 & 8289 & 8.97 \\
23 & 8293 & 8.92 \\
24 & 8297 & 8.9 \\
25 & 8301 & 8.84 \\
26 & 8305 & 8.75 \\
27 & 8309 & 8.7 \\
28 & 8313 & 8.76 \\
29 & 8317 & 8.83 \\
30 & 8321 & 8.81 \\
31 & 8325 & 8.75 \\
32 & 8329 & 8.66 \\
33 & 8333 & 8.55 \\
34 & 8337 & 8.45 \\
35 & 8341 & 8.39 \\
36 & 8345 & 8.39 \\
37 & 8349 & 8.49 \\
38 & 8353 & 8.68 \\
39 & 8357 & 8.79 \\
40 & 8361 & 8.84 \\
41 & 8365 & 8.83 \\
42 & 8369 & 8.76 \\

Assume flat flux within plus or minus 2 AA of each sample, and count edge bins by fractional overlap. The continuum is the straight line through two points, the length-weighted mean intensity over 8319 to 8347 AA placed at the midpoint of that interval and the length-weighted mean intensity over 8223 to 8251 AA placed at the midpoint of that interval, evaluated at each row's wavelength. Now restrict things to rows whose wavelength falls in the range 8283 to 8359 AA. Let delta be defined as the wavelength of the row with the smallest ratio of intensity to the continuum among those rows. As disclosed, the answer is 8341 AA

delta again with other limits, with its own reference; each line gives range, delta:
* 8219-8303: 8221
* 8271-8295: 8273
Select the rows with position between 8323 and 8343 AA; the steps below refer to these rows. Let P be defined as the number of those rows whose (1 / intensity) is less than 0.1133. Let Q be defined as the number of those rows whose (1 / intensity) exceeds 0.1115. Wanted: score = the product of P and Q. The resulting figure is 0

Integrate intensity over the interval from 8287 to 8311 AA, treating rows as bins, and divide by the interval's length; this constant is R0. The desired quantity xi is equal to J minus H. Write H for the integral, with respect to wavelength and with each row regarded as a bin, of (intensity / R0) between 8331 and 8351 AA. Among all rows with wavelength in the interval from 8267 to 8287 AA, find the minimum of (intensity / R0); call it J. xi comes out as -18.1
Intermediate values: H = 19.11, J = 1.02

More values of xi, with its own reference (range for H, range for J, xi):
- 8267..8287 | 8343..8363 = -19.5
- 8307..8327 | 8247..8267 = -18.8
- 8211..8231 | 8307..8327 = -19.8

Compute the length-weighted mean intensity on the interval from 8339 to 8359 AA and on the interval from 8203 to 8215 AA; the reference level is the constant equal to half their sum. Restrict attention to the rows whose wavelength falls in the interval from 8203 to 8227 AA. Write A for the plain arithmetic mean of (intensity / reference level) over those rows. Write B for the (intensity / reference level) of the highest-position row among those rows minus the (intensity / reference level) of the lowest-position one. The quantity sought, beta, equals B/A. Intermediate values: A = 1.04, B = 0.040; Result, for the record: 0.039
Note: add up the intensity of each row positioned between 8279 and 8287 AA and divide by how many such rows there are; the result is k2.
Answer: 9.1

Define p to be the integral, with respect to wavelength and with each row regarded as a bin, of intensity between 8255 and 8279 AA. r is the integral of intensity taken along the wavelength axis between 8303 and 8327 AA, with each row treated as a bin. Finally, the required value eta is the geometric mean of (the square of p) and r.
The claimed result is 3169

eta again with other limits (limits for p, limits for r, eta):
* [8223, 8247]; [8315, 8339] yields 3219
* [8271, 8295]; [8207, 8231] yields 3203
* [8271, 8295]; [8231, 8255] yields 3223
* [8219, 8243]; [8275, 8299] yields 3272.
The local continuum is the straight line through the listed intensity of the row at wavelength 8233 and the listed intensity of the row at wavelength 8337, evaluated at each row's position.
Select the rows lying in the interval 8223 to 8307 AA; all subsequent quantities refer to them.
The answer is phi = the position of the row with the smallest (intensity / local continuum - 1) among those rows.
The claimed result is 8225 AA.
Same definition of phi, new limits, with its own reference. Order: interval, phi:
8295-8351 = 8341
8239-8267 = 8241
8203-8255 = 8205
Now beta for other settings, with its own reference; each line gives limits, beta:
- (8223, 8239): -0.008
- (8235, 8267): -0.011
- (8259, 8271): -0.011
